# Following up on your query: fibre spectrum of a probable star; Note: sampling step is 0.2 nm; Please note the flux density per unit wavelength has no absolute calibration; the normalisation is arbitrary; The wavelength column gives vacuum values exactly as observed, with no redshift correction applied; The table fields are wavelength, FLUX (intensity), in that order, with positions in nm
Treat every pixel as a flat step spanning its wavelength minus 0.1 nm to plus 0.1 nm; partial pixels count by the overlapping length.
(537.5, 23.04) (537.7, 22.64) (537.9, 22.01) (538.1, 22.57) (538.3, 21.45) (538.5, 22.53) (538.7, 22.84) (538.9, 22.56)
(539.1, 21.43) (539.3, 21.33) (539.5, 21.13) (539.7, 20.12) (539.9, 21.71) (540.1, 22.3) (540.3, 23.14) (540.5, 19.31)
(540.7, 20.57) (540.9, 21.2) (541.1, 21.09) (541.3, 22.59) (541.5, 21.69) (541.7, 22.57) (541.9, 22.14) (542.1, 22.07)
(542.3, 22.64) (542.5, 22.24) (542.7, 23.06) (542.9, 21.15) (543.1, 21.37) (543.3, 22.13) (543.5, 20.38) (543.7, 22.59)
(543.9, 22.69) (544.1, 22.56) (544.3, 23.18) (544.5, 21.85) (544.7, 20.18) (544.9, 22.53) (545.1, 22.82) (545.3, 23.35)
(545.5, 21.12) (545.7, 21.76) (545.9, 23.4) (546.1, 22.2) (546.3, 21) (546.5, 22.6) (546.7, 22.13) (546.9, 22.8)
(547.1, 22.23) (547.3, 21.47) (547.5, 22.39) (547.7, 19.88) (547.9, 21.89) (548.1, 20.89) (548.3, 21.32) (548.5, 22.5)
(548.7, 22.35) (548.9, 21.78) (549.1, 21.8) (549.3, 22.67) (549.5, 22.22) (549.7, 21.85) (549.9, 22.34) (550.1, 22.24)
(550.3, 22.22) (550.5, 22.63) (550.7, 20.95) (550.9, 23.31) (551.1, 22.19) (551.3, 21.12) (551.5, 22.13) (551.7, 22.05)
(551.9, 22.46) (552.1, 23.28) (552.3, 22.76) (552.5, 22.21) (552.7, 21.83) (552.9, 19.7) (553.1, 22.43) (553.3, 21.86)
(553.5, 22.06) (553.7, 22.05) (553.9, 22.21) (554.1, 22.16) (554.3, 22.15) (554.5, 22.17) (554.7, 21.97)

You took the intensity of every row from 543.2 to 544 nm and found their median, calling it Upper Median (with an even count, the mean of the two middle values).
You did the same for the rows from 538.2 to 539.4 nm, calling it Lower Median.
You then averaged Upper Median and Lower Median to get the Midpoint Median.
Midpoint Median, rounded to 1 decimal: 22.2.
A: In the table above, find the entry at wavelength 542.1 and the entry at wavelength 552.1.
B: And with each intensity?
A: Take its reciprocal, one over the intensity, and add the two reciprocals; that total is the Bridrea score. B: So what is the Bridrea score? 0.0883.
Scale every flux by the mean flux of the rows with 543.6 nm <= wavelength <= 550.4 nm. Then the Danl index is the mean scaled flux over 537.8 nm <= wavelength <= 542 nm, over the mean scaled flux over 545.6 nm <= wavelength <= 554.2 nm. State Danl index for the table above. 0.986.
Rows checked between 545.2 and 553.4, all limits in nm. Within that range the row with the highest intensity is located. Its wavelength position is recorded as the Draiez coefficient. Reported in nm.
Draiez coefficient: 545.9 nm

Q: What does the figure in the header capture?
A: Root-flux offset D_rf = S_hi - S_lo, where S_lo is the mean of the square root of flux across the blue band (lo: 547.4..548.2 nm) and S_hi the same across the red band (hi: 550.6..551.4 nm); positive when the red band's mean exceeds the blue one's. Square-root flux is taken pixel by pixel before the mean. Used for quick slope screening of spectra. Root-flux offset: 0.07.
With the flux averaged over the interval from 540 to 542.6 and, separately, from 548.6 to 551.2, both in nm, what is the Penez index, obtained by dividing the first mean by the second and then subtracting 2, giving -1.02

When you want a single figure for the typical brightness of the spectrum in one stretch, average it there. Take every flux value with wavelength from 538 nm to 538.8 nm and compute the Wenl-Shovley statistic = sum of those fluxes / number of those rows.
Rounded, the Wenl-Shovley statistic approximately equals 22.3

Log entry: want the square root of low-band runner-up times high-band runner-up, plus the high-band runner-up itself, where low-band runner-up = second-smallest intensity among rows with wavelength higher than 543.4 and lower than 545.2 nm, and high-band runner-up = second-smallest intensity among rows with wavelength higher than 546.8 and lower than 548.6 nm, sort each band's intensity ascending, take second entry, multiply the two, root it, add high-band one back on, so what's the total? 41.5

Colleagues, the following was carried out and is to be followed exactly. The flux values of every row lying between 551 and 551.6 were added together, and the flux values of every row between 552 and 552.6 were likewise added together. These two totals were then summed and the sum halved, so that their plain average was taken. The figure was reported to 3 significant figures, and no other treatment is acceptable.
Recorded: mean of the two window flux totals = 66.8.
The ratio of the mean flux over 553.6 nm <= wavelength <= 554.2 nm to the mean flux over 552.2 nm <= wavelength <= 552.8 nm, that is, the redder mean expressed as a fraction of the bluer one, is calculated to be 0.99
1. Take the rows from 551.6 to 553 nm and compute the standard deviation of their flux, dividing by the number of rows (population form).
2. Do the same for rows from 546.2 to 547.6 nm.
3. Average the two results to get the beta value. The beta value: 0.82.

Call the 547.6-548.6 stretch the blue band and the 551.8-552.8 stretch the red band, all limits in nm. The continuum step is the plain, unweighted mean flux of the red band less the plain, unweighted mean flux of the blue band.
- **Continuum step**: 1.2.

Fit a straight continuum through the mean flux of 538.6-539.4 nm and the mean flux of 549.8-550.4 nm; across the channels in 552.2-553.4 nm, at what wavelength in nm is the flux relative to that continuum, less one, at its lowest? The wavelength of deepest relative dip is 552.9 nm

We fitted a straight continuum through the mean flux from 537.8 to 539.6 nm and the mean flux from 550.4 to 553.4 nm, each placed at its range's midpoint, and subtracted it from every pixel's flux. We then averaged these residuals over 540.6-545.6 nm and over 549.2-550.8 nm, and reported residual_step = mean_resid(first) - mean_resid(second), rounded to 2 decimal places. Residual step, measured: -0.11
